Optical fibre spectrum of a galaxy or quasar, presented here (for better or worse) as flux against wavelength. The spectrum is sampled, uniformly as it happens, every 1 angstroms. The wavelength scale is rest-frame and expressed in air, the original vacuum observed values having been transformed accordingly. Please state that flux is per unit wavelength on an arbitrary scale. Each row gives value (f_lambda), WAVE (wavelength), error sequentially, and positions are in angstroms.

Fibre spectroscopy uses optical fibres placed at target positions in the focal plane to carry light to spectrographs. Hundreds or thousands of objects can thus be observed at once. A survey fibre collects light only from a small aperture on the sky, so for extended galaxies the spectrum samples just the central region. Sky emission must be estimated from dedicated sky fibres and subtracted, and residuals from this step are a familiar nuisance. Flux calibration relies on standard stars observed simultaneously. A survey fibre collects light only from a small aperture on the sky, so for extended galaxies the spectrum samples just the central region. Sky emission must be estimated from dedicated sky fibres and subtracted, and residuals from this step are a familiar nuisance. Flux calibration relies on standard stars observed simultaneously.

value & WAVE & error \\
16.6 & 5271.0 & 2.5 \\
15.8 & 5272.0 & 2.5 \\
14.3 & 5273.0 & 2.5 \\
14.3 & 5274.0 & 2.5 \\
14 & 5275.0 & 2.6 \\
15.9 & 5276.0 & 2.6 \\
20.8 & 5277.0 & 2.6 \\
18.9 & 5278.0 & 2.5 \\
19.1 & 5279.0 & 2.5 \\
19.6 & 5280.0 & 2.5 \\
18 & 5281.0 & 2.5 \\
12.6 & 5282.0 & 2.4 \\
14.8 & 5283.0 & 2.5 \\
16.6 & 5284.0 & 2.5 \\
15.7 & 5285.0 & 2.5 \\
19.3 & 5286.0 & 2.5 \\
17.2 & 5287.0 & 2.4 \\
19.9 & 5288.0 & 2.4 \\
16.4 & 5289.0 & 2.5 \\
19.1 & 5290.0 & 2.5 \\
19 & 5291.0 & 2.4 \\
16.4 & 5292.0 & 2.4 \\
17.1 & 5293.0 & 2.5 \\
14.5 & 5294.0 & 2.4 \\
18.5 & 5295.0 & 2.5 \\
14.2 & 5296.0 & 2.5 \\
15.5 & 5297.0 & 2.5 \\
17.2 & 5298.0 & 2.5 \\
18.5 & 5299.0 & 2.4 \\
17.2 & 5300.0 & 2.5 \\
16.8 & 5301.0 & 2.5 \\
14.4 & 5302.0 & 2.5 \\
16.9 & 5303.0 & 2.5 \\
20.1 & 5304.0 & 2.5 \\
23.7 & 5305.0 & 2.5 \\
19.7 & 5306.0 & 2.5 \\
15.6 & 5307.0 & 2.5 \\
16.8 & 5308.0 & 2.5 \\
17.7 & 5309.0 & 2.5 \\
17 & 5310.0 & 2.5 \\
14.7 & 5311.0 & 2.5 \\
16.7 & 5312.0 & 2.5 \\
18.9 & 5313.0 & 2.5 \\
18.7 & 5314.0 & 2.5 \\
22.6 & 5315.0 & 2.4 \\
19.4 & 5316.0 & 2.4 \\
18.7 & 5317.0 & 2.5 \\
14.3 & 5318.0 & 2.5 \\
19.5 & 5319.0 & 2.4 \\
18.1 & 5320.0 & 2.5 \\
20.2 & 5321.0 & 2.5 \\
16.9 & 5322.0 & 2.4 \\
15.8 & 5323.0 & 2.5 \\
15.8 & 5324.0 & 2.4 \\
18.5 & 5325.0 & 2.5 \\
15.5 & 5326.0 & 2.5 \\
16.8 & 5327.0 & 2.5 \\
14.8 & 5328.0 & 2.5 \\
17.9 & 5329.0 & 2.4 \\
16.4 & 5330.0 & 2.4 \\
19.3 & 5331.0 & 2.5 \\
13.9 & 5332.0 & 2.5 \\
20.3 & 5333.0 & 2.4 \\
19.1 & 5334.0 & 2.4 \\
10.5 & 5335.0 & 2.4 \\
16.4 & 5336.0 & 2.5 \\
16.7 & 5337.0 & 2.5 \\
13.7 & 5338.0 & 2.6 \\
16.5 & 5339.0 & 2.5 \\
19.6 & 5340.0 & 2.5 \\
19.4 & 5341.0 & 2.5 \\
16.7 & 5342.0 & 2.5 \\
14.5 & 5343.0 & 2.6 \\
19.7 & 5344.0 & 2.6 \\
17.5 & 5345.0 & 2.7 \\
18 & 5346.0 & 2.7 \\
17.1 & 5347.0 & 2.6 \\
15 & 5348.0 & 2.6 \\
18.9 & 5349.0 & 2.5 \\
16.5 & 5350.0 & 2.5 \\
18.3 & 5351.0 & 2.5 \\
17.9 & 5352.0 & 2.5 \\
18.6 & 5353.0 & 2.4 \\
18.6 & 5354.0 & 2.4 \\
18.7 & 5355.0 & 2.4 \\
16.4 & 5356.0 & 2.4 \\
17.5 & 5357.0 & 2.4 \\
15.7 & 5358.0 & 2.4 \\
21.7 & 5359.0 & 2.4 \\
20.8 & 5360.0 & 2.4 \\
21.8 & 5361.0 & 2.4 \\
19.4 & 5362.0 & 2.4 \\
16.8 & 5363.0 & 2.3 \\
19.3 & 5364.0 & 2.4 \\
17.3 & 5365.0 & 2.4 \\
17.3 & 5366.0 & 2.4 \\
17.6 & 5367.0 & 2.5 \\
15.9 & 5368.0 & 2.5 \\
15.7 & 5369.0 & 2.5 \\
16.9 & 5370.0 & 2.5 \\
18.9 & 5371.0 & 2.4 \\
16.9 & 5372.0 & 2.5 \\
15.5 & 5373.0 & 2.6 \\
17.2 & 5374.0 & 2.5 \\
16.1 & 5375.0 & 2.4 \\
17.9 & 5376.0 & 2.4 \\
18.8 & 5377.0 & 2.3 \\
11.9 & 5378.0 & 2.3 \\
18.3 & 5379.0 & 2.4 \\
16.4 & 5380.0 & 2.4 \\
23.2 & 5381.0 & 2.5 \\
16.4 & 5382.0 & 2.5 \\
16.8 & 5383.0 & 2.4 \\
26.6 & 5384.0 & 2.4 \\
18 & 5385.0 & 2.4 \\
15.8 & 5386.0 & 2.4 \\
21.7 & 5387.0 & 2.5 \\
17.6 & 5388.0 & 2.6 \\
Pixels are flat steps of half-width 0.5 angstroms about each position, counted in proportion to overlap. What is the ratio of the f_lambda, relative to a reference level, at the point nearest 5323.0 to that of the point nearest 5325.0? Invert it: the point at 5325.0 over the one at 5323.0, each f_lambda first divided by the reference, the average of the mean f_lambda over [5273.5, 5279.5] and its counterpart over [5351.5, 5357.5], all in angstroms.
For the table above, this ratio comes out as 1.17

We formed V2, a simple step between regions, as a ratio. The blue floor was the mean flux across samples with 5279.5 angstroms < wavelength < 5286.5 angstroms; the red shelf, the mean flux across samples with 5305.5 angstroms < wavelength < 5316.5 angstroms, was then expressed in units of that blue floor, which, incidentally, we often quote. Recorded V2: 1.08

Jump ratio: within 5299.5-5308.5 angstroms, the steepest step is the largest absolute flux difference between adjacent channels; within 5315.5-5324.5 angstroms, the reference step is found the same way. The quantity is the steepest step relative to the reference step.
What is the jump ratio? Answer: 0.79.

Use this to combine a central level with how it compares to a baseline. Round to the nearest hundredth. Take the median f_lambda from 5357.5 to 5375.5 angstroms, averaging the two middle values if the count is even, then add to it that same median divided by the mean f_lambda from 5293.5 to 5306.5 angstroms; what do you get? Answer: 18.24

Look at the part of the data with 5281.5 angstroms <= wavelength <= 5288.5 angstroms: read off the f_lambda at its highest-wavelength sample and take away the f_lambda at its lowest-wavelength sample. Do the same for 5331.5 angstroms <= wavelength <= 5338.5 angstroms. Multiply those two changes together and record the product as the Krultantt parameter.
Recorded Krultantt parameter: -1.5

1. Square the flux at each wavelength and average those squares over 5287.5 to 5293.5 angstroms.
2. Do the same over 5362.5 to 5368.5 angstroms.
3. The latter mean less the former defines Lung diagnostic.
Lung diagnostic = -23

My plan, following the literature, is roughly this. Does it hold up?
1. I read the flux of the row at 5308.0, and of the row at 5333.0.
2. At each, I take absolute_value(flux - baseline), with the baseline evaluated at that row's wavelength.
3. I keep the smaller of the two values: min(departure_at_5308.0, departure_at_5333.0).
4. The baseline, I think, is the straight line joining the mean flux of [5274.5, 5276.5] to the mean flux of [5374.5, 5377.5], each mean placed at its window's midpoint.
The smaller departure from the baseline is 1.0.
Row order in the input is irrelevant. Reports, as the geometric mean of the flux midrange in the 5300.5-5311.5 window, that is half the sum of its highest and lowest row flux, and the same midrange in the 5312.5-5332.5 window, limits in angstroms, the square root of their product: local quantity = 18.6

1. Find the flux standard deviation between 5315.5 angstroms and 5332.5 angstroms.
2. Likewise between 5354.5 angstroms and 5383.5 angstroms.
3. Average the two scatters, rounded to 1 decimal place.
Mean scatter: 2.1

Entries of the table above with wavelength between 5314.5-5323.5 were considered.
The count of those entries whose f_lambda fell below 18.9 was 5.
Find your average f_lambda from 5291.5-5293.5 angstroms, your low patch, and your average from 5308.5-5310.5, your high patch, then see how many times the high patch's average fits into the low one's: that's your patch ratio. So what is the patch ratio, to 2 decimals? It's 0.97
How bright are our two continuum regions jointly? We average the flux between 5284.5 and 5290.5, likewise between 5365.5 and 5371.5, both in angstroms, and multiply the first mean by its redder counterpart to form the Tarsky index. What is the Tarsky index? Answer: 306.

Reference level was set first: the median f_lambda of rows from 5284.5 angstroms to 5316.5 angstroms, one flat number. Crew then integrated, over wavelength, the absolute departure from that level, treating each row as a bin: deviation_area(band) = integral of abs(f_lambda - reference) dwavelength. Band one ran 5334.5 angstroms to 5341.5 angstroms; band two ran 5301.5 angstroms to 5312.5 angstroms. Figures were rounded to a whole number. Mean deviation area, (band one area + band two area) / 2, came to 19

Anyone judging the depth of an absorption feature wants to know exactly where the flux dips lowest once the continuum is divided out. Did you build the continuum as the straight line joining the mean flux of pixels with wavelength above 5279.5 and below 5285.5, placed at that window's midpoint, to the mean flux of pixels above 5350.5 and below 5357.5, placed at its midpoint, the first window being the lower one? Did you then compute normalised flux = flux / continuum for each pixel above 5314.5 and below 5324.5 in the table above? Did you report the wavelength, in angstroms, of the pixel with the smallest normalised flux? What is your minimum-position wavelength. 5318.0 angstroms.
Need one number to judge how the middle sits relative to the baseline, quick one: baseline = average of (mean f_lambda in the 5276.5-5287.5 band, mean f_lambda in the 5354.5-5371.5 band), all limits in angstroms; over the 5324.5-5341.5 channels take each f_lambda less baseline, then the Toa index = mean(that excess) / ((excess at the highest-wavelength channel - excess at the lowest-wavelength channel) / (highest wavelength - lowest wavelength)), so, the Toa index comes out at -18.2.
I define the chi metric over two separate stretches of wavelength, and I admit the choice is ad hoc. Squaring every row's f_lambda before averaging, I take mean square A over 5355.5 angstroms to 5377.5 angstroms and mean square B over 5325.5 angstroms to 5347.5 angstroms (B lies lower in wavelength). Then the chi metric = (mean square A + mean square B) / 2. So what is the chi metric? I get 304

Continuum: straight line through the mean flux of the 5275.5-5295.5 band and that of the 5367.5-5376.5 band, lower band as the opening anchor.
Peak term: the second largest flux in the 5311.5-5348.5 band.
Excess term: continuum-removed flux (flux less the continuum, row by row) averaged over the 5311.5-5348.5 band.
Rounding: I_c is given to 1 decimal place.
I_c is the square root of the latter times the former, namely 1.8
